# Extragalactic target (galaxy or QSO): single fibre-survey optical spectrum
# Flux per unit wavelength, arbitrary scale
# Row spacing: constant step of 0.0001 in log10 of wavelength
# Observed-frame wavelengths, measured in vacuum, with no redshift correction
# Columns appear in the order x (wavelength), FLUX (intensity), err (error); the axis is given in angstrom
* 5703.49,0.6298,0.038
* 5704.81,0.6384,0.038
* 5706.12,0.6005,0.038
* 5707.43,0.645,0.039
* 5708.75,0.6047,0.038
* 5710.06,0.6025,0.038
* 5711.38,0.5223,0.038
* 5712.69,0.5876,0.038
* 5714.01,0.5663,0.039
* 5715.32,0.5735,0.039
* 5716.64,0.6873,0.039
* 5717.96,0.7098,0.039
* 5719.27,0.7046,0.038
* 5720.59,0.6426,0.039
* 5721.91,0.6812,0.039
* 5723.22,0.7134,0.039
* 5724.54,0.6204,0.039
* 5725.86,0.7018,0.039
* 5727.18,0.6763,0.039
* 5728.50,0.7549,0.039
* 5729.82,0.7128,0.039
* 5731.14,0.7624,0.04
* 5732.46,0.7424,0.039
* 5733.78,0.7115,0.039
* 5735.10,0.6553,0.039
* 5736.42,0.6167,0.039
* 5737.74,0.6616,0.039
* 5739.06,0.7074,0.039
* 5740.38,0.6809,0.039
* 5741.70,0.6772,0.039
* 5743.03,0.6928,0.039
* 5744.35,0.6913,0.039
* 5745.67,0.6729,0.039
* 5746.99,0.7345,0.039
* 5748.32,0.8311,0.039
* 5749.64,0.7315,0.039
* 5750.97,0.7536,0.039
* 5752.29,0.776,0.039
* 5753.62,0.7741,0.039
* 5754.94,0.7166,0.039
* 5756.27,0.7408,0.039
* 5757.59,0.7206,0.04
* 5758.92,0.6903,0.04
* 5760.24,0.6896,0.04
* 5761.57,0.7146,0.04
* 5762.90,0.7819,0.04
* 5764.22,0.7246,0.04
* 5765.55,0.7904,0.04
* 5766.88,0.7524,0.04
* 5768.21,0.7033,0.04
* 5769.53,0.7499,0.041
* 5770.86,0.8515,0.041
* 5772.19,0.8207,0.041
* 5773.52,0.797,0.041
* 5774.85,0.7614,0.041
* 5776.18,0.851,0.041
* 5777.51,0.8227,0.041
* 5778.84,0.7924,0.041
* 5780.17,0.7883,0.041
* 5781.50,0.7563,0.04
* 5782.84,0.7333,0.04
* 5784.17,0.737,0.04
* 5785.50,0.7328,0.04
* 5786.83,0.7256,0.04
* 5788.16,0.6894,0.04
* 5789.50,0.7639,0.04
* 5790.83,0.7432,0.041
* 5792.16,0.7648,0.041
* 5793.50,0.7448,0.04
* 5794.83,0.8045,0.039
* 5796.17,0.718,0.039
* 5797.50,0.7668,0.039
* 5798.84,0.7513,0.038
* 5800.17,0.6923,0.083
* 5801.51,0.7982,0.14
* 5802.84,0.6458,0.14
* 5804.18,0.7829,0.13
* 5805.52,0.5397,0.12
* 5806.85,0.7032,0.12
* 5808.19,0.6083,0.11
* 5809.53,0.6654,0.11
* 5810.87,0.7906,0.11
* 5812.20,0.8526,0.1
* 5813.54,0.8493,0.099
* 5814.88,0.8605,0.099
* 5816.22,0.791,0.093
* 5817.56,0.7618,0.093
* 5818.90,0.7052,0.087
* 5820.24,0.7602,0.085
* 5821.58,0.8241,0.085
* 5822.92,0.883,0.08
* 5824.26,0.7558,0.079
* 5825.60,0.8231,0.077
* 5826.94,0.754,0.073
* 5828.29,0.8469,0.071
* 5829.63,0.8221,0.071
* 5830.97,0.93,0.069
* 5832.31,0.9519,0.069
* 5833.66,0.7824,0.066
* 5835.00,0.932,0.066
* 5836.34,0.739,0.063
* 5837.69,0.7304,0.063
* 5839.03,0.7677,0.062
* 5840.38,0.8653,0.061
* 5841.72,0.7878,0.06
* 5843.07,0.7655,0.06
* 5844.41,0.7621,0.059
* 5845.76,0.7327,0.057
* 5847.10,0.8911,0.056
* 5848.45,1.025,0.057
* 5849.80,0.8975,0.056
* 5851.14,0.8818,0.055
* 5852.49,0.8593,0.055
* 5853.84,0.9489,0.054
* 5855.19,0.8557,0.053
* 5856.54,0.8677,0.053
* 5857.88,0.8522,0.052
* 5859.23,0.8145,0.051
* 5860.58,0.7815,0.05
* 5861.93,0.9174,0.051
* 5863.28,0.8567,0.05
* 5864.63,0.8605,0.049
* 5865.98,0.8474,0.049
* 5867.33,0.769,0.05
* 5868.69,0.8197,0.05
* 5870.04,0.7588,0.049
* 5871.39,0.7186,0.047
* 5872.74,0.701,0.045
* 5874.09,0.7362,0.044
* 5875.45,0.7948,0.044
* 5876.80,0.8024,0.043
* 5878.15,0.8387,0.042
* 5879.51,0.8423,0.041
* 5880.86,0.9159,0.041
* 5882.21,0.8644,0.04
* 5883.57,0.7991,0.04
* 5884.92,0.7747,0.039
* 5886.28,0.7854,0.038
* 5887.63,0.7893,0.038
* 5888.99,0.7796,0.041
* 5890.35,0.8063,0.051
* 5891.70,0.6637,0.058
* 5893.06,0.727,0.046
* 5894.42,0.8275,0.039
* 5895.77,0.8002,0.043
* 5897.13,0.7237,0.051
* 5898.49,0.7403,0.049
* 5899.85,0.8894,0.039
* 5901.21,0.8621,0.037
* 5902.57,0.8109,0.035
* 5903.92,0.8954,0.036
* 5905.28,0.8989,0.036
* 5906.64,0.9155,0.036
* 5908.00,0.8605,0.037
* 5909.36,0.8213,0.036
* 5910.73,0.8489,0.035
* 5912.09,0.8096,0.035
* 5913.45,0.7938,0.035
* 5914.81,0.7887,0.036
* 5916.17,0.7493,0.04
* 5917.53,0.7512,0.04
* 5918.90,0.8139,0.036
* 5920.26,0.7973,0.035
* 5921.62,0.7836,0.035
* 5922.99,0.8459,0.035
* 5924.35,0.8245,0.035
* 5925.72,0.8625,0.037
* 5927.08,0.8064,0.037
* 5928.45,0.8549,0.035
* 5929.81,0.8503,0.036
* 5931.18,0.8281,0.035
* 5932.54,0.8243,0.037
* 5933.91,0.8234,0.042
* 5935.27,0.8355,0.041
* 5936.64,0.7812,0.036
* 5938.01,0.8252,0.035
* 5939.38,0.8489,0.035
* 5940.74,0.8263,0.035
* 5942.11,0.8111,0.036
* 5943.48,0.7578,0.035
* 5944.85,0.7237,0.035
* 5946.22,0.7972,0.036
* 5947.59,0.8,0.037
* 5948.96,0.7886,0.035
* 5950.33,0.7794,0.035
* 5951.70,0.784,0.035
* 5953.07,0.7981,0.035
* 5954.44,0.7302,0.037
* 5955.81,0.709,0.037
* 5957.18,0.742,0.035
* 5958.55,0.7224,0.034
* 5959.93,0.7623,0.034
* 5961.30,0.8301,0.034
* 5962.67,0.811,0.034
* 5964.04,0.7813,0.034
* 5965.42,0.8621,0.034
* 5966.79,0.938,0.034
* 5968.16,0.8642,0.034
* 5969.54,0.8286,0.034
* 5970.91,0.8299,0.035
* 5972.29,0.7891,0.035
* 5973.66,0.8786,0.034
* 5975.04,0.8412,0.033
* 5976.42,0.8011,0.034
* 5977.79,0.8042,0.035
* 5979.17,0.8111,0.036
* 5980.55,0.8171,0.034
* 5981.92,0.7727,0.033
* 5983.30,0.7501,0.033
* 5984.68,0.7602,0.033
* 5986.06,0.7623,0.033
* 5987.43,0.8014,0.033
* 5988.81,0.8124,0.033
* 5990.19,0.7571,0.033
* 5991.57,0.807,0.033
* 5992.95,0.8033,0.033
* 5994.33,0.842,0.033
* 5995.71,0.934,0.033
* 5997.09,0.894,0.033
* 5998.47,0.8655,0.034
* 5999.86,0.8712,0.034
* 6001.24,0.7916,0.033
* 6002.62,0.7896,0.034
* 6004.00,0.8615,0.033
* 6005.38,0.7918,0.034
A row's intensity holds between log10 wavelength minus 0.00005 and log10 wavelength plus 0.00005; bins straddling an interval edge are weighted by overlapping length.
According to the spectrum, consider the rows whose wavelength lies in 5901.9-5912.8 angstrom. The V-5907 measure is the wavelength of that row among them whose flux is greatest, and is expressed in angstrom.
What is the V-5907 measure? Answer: 5906.64 angstrom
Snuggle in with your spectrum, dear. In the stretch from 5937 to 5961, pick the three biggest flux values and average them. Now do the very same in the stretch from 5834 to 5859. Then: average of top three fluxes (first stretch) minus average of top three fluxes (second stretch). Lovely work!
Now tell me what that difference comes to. -0.14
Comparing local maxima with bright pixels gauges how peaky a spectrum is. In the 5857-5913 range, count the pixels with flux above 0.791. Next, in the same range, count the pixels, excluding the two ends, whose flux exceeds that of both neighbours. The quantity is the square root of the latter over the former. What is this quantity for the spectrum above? 0.61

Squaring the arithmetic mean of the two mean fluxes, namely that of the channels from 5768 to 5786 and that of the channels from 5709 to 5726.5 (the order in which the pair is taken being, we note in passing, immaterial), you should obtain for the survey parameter 0.50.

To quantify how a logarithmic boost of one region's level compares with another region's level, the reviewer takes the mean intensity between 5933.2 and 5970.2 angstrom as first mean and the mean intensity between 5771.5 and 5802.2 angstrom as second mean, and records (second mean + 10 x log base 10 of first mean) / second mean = -0.3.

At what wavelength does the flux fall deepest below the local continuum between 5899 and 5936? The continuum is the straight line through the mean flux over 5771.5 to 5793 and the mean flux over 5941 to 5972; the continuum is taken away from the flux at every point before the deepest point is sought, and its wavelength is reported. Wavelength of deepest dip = 5916.17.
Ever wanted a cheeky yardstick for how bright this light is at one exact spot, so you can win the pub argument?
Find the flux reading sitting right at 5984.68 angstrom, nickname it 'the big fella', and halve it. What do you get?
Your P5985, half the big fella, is 0.380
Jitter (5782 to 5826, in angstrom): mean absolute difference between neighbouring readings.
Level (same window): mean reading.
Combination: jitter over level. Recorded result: 0.089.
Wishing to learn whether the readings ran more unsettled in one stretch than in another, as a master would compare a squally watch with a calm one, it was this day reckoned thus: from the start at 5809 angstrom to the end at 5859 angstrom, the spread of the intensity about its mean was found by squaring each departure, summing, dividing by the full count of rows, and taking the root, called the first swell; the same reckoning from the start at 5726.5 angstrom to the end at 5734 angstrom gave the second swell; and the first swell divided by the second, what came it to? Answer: 2.6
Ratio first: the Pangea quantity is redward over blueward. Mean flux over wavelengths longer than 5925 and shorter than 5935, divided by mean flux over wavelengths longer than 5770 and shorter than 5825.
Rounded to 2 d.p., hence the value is 1.10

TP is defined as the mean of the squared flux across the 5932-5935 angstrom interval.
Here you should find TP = 0.68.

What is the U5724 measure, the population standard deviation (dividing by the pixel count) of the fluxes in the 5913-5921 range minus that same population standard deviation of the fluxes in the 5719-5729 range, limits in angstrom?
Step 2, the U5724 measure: -0.015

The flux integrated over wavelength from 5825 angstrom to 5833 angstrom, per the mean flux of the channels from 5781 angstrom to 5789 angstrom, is 9.4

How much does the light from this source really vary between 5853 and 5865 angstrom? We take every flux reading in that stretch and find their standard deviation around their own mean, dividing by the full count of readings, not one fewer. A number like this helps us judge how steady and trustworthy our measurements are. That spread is 0.047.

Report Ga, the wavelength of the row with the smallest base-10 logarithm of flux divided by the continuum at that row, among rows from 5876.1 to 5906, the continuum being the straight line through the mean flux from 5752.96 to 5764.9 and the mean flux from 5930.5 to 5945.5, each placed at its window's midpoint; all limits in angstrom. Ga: 5891.70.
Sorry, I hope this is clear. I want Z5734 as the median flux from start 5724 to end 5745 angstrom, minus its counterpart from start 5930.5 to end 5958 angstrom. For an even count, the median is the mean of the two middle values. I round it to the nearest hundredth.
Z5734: -0.11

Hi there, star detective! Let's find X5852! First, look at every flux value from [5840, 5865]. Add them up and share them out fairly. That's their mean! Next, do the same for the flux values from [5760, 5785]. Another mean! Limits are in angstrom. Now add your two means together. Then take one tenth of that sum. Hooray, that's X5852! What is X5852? 0.162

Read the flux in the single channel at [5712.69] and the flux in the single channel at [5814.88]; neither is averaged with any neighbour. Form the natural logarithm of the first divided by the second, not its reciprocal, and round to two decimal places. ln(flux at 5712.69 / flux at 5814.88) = -0.38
